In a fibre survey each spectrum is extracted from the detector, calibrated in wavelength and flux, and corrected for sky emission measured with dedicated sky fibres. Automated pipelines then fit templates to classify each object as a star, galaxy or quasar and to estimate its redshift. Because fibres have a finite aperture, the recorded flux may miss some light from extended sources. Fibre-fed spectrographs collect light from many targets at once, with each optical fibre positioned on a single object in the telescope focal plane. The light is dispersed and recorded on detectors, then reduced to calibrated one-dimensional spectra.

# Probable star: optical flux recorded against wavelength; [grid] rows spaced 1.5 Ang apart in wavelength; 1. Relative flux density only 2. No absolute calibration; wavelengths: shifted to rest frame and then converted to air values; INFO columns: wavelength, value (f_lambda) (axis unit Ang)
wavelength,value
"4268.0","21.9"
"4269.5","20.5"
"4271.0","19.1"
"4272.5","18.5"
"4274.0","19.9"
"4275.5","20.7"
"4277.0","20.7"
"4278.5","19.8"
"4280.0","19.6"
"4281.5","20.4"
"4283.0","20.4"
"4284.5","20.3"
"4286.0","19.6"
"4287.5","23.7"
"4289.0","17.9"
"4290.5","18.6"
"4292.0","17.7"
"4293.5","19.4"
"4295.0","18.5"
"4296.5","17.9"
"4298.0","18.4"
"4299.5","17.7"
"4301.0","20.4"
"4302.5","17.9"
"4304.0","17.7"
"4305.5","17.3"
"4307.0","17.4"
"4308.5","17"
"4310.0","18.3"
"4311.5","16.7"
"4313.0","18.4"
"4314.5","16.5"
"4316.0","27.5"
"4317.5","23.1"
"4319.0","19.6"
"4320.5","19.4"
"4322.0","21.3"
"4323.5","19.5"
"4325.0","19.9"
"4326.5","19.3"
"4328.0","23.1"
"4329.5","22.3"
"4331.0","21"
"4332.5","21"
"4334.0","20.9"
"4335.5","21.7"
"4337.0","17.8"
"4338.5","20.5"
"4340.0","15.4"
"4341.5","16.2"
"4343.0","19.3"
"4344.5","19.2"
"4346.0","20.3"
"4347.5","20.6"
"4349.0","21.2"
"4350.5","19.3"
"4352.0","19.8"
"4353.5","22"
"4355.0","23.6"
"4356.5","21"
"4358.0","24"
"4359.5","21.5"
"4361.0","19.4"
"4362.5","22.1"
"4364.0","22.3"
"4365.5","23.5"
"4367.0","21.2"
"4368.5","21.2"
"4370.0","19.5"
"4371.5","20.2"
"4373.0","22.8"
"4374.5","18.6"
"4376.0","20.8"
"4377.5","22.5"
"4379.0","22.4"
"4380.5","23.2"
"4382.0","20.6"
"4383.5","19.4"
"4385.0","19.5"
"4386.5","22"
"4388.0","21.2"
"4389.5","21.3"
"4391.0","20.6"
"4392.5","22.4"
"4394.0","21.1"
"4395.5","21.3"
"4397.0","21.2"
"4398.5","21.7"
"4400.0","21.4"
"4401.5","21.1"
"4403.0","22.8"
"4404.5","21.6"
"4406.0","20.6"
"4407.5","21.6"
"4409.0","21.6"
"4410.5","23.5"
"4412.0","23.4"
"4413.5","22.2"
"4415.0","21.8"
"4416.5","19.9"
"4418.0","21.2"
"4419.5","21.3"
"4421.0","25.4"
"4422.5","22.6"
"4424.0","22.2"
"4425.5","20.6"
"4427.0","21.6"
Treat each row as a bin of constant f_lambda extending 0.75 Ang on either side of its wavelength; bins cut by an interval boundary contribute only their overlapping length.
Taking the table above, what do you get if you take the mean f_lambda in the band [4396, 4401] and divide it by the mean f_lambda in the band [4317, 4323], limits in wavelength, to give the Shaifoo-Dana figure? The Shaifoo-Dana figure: 1.03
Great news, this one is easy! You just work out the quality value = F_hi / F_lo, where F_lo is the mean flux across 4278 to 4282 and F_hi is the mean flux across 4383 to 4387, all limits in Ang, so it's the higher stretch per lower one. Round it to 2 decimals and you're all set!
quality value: 1.02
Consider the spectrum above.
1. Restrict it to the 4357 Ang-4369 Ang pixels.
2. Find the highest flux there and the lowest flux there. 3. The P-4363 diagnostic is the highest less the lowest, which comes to 4.6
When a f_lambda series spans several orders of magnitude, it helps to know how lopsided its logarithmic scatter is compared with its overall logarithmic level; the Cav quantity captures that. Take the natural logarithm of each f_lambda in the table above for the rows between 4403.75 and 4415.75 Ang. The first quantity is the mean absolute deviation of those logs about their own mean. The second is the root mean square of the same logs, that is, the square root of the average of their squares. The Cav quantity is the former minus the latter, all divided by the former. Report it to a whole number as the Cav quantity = -91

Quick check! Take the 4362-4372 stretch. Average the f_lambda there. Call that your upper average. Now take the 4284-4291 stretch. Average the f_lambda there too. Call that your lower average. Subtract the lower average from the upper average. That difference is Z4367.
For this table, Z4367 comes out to 1.4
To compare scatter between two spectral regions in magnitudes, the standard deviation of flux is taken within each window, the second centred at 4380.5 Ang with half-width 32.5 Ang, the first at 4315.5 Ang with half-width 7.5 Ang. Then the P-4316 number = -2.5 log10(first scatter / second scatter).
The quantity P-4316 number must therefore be -1.0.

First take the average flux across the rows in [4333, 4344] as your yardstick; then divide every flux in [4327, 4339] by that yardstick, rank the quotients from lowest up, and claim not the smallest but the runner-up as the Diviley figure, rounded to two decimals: 1.09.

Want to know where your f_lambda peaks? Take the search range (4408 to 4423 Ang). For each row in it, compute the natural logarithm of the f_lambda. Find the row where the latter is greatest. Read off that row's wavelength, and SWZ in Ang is 4421.0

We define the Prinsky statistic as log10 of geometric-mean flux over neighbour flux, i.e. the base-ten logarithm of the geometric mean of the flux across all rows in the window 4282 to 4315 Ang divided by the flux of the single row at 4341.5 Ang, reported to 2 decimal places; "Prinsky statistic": 0.06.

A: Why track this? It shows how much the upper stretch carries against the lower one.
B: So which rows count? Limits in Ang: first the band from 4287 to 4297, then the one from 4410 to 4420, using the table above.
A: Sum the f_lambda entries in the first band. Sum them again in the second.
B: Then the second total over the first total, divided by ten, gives 0.115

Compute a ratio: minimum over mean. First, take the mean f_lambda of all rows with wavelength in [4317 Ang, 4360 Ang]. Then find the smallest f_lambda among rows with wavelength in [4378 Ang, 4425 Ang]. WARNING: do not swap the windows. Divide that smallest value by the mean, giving 0.95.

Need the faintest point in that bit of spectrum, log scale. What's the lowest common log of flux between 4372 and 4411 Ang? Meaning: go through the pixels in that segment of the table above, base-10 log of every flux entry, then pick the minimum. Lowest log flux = 1.27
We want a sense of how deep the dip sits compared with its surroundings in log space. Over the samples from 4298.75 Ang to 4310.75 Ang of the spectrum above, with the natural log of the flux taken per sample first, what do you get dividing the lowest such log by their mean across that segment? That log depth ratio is 0.981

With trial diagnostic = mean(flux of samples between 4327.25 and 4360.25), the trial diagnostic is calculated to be 20.5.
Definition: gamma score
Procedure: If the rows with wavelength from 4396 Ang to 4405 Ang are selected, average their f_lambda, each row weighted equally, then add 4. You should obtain 25.6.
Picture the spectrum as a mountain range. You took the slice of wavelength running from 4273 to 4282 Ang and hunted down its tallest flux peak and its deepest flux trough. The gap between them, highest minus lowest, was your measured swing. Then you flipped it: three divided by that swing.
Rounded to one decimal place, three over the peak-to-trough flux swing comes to 2.7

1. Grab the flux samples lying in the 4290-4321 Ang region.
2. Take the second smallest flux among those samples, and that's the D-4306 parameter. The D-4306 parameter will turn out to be 16.7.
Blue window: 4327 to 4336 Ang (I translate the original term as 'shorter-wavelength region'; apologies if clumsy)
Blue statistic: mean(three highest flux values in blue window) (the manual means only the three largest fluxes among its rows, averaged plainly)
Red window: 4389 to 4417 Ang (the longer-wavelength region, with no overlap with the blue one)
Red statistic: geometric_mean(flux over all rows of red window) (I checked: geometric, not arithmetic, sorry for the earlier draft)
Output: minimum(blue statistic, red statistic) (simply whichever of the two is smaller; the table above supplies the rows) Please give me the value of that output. 21.6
